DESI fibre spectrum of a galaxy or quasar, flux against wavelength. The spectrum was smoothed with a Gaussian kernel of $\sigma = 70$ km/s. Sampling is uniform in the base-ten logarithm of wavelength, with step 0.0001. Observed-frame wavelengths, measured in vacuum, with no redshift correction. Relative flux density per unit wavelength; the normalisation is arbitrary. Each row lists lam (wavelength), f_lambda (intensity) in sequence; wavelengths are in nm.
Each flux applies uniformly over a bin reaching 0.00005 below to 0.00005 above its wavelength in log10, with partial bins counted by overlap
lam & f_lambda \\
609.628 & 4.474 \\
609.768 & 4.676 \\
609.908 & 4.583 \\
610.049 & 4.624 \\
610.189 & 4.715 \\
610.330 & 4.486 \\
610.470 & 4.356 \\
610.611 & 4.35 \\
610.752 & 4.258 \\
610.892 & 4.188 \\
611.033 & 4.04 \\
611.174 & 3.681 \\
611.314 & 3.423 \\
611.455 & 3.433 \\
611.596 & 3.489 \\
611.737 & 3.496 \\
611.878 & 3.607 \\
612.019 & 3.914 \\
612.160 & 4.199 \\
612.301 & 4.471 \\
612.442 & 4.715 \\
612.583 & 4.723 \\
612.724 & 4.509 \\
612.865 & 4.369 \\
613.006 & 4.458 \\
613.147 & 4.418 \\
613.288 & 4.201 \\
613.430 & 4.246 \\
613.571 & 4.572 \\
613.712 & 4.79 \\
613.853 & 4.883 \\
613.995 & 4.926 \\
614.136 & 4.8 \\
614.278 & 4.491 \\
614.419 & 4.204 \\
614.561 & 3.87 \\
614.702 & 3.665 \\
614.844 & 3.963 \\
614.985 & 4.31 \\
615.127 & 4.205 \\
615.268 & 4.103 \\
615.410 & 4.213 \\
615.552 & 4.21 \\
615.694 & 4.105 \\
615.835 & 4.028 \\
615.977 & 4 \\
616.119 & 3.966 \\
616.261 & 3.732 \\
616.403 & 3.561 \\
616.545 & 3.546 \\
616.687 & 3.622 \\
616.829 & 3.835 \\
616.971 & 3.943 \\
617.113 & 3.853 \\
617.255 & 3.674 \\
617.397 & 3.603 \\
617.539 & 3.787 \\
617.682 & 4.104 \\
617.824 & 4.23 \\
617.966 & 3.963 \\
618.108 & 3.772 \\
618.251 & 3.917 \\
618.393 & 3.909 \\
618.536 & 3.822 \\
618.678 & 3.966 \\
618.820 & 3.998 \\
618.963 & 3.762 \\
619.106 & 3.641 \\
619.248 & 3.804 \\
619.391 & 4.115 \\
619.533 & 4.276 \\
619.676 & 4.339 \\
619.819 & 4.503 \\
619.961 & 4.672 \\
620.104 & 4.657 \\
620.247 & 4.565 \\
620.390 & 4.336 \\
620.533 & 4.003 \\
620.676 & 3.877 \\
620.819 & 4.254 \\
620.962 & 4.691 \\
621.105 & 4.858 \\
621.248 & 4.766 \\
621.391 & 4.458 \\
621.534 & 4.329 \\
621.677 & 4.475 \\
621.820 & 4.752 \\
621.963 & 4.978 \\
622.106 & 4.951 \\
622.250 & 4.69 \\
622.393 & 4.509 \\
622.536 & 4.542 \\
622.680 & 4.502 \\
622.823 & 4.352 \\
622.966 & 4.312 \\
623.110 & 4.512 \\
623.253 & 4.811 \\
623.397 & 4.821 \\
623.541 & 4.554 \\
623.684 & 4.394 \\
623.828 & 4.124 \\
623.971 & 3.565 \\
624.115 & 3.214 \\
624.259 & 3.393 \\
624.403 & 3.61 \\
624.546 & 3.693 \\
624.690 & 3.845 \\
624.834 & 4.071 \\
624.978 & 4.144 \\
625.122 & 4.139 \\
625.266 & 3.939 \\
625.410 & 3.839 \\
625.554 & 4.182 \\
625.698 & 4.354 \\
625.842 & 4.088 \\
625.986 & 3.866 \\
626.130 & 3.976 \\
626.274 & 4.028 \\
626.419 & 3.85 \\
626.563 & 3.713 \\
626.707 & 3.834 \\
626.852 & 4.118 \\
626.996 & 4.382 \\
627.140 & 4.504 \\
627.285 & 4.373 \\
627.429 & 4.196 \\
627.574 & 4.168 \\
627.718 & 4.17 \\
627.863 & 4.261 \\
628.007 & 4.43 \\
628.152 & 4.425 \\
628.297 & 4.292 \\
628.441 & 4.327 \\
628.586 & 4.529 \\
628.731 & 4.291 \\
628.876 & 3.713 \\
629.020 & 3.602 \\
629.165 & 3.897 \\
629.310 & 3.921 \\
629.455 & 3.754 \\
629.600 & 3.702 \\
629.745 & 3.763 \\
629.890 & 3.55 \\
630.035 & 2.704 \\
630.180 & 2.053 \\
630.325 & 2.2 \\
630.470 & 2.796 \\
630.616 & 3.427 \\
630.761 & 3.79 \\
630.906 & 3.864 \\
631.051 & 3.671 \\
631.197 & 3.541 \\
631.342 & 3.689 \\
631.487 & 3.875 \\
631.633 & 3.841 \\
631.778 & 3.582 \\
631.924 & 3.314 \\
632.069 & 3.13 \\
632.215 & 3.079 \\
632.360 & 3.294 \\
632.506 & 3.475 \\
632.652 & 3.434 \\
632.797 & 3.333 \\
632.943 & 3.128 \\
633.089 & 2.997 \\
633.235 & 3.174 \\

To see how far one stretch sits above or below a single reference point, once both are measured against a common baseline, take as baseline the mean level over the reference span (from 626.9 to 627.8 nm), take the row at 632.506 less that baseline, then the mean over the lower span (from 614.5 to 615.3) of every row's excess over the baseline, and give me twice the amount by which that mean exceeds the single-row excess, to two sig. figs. 1.1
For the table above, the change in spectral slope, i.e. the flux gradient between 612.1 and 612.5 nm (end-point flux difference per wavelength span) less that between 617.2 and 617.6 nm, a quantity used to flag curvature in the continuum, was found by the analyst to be 1.4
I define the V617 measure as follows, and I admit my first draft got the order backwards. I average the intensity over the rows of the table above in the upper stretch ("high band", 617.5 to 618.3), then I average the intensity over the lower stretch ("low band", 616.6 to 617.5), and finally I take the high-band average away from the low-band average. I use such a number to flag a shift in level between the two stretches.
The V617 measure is -0.2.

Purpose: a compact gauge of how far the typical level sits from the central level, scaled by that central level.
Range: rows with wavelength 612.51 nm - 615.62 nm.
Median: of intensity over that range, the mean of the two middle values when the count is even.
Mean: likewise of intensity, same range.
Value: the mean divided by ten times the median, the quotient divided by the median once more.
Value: 0.0232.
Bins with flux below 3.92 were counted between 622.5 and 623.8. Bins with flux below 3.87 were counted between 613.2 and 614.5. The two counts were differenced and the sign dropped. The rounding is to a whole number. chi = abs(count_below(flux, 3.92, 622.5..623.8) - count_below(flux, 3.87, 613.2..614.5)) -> 0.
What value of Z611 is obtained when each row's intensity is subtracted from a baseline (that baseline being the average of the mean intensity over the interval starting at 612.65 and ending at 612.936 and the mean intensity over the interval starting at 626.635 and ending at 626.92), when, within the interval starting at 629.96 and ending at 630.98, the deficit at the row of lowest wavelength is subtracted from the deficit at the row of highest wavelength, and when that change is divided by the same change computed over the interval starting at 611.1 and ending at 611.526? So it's -4.7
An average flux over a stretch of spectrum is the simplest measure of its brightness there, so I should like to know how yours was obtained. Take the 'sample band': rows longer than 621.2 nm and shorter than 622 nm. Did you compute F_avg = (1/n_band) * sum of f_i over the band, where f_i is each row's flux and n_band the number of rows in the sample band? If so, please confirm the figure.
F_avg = 4.6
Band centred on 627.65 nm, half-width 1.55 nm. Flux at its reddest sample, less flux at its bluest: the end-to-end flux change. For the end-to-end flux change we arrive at -0.1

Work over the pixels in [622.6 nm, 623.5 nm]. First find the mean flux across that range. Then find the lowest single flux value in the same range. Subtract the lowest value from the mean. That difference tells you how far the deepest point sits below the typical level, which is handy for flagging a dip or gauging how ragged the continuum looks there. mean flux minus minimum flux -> 0.24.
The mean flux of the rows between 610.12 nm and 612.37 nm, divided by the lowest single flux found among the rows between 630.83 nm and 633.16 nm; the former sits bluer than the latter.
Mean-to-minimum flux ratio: 1.34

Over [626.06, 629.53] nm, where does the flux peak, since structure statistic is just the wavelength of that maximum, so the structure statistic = 628.586 nm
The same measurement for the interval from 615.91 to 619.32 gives 617.824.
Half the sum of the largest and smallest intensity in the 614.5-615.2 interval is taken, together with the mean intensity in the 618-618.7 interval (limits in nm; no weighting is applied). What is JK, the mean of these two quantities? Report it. 3.9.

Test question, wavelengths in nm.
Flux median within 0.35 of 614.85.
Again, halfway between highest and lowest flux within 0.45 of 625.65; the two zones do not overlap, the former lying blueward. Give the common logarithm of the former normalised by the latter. -0.014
